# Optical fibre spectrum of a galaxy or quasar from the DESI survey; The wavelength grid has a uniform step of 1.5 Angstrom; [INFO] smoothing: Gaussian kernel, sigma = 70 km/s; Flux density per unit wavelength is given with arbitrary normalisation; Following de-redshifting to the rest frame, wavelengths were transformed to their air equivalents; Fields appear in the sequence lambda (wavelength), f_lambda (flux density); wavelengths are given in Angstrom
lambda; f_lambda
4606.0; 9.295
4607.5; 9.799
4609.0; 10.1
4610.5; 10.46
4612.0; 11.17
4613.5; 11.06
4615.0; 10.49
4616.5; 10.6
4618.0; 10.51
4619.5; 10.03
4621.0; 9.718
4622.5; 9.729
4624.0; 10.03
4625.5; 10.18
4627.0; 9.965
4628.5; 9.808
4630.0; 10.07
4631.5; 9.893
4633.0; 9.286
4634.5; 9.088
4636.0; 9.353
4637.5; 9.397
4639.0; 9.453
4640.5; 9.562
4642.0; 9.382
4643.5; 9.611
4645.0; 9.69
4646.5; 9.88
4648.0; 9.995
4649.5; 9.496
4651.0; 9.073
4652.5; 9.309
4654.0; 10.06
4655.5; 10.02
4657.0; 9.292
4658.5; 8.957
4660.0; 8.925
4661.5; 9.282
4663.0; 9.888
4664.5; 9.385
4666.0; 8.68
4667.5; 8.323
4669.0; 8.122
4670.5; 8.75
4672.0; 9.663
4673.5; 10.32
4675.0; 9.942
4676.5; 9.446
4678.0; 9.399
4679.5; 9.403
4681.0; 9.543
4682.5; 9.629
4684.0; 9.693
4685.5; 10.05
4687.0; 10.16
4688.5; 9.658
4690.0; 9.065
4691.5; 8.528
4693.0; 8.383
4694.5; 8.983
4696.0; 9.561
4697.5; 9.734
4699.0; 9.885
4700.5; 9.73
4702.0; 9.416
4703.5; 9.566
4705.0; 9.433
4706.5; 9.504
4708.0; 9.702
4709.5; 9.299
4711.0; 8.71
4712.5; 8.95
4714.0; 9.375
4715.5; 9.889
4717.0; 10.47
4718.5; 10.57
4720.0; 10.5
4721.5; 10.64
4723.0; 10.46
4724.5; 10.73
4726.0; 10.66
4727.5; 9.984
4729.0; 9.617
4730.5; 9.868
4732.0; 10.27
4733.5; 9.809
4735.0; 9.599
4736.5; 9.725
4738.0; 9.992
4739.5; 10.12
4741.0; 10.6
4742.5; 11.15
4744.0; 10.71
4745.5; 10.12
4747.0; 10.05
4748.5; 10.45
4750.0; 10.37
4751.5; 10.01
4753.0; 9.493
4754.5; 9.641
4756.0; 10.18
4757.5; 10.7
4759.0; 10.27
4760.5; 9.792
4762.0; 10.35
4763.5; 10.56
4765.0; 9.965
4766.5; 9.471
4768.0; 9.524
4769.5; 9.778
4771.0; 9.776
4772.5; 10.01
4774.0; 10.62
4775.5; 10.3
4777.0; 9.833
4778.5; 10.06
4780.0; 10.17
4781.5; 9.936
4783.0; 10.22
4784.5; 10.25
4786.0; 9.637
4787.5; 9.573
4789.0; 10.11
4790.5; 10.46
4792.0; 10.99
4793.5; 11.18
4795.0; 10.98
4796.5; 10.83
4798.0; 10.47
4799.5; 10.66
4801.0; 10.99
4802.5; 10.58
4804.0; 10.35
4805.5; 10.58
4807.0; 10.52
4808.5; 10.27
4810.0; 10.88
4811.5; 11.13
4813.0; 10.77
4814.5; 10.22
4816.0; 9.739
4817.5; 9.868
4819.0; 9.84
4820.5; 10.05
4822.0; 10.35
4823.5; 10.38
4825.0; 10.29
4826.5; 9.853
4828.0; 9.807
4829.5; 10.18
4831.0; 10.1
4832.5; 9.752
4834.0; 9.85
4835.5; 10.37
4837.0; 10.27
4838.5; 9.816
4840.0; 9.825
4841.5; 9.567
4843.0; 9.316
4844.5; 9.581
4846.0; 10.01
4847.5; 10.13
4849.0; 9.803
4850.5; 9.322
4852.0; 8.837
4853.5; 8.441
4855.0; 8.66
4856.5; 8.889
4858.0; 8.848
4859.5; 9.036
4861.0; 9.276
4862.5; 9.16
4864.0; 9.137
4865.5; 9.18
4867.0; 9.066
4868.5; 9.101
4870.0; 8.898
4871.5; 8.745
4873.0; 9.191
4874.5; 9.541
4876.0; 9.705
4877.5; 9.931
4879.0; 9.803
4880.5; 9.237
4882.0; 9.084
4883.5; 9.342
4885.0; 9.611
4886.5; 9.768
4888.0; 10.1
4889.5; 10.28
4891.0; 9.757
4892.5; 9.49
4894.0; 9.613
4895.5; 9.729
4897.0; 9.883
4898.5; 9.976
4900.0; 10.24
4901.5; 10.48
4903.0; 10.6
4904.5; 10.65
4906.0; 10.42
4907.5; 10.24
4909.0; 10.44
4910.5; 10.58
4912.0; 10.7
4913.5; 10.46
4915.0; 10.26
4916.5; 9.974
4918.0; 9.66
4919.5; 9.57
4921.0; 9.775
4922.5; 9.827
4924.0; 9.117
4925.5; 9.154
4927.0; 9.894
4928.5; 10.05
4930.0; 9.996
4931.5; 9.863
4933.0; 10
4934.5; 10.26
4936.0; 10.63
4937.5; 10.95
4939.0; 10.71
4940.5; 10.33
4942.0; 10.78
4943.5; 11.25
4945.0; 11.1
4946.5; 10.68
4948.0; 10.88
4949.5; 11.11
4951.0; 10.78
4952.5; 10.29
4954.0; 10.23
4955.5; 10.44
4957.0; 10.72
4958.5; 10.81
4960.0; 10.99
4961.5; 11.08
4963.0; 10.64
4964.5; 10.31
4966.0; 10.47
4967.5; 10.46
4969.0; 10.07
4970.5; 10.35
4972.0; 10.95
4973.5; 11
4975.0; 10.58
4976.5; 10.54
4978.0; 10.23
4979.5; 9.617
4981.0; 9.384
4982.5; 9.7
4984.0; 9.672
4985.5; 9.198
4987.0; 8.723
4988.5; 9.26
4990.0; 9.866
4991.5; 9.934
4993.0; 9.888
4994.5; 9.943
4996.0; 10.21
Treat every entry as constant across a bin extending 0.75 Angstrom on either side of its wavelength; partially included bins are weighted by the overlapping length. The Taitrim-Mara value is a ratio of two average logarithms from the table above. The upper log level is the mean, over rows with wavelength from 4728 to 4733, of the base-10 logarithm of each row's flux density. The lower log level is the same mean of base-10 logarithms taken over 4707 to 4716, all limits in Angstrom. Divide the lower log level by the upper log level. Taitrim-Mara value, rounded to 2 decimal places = 0.97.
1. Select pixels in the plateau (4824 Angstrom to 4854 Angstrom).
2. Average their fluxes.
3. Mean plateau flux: 9.8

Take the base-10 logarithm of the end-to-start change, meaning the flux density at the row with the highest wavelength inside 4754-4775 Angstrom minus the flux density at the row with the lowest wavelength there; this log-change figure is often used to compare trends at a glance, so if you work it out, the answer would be 0.0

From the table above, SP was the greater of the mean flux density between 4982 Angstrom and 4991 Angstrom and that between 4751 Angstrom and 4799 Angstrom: 10.2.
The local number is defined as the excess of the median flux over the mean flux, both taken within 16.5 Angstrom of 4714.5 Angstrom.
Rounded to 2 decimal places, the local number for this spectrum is -0.06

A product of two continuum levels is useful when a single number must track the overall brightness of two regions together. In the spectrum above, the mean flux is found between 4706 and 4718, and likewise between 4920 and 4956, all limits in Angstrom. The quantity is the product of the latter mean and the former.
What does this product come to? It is 98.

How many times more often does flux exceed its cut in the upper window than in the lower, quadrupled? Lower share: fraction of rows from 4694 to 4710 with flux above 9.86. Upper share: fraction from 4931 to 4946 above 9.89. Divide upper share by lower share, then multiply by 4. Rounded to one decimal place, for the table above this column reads 39.6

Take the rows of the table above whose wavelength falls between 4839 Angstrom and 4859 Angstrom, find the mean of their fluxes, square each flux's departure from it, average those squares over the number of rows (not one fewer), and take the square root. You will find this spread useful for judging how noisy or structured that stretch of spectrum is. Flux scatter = 0.53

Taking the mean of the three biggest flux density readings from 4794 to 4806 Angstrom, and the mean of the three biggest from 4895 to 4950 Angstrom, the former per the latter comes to 0.98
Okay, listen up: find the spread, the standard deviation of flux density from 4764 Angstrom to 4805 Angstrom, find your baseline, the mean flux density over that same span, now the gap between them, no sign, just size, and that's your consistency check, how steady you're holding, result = 9.8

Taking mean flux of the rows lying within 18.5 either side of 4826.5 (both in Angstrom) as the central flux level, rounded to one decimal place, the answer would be 10.1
